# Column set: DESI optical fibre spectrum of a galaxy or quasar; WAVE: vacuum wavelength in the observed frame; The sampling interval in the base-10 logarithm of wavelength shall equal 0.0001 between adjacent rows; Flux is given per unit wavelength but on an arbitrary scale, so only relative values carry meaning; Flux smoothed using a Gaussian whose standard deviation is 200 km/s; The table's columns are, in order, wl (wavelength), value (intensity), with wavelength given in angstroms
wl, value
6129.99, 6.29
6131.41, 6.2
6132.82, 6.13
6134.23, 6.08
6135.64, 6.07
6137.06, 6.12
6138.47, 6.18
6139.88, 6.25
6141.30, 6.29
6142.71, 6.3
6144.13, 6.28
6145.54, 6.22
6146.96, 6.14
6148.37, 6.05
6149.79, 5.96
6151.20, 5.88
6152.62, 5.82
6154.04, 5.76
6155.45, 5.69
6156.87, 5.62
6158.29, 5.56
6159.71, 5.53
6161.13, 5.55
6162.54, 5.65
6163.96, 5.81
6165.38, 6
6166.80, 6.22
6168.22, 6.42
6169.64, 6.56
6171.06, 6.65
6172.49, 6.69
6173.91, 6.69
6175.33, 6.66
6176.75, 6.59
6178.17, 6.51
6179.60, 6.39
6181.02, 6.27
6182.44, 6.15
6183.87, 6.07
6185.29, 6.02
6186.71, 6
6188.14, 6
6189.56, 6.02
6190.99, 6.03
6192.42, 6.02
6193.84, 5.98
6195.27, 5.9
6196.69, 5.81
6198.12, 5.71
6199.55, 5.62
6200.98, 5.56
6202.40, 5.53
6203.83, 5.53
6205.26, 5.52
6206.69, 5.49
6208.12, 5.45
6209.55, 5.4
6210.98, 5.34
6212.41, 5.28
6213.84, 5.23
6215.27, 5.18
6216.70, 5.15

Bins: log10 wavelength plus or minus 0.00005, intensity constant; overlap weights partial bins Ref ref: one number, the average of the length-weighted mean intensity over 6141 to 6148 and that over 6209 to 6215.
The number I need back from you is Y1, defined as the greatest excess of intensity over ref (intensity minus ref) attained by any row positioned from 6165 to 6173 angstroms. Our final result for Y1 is 0.92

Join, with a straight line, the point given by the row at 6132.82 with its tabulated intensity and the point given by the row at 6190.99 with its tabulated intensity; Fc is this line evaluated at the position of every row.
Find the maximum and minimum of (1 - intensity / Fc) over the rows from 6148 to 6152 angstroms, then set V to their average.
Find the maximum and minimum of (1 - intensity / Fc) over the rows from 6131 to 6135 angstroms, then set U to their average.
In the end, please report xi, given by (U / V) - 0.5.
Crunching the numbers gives -0.6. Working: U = -0.002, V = 0.02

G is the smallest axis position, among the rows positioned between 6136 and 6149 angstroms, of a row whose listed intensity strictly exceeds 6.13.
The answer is 6138.47 angstroms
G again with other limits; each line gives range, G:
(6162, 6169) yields 6166.80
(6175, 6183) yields 6175.33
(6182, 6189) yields 6182.44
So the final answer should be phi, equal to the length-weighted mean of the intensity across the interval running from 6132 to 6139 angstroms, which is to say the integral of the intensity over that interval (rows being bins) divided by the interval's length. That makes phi 6.12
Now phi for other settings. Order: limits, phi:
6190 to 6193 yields 6.01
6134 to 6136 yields 6.08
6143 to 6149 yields 6.18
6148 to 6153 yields 5.92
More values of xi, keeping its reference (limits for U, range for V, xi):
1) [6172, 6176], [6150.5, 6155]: -2.7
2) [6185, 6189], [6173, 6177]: -0.5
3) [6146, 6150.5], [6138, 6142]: -1.0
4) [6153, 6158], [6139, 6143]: -3.0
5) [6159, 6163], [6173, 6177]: -1.3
